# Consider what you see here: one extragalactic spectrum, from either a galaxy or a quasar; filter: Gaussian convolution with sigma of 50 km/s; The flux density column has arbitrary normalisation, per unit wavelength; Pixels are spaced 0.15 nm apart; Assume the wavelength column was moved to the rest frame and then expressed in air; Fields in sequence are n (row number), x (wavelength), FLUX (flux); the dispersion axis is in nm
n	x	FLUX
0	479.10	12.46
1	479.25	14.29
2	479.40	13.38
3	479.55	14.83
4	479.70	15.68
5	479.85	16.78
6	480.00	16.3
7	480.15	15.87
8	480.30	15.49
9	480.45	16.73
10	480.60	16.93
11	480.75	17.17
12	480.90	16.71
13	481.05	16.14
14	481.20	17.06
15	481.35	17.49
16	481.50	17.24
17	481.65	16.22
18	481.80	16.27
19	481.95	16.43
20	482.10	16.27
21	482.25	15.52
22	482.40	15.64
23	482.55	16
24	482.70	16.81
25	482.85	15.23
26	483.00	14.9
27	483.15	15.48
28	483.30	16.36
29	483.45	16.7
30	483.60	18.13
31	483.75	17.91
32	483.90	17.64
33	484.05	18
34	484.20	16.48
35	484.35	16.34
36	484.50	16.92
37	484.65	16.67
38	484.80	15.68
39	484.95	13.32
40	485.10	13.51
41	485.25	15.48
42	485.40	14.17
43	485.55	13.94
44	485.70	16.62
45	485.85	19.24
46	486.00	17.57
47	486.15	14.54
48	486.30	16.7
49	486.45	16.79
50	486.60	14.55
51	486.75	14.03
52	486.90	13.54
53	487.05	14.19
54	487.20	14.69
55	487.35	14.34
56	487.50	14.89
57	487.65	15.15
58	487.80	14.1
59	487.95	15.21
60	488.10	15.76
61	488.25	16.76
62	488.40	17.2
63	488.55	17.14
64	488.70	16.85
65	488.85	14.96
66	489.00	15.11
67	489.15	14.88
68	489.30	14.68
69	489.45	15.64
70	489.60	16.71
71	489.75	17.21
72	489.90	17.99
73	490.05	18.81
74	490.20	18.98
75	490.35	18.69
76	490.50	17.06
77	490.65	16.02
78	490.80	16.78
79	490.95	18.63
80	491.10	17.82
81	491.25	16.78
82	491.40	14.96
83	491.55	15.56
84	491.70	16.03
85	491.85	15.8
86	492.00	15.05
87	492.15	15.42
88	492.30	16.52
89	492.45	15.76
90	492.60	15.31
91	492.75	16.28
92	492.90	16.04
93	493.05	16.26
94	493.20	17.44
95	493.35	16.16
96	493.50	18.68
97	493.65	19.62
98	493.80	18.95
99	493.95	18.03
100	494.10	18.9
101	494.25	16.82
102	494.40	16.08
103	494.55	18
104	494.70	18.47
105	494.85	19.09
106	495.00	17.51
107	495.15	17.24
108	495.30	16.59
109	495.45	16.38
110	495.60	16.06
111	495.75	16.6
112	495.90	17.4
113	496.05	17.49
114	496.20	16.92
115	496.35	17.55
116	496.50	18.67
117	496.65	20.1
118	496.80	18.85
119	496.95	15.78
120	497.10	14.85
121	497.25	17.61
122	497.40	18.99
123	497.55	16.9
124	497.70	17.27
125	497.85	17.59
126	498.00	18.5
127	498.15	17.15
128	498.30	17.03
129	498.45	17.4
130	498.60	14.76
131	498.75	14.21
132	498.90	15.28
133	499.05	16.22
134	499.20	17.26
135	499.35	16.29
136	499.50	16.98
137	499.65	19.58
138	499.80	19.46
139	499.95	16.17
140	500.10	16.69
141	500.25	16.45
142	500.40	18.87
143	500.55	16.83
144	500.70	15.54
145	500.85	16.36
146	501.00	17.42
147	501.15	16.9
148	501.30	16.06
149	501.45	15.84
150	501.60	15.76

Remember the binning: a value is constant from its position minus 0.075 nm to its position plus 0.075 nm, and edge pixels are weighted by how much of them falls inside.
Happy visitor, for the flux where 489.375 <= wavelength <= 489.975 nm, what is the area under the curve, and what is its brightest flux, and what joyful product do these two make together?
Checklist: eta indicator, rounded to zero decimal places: 182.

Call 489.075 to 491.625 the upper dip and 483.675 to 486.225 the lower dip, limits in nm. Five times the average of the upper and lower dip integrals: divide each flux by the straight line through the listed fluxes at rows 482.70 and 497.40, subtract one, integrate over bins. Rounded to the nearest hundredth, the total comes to -0.75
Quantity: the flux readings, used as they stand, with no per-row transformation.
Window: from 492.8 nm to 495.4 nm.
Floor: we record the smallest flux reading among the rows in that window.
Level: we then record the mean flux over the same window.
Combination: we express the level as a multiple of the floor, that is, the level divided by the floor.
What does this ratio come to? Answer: 1.10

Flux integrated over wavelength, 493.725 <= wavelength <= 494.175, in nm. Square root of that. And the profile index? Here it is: 2.90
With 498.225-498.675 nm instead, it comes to 2.72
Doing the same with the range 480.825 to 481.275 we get 2.74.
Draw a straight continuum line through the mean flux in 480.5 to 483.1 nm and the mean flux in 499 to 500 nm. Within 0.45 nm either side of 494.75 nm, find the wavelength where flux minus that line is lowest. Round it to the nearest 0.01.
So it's 494.40 nm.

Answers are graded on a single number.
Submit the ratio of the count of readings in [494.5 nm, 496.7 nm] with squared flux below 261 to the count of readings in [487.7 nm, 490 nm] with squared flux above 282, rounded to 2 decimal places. 0.20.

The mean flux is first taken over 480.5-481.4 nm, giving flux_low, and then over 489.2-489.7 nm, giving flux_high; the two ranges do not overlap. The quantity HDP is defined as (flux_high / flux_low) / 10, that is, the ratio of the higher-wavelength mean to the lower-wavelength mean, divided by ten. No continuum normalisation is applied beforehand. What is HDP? 0.093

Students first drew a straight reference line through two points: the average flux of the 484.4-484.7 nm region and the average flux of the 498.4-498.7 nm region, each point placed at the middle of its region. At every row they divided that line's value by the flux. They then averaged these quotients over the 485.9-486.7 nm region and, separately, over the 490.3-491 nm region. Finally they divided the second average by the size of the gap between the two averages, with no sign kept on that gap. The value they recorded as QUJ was 10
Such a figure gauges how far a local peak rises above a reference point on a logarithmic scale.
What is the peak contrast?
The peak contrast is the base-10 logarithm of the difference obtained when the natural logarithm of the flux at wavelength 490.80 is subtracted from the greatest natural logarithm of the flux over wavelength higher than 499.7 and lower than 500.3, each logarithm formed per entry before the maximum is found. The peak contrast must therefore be -0.83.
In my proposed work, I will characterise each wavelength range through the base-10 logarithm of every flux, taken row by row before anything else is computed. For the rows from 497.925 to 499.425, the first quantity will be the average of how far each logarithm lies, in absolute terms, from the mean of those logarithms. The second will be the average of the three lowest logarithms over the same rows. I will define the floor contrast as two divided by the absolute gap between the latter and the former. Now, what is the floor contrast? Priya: 1.75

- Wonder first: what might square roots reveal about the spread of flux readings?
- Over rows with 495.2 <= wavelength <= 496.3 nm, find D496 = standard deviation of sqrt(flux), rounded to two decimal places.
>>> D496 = 0.06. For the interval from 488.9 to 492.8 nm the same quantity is 0.16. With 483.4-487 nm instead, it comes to 0.21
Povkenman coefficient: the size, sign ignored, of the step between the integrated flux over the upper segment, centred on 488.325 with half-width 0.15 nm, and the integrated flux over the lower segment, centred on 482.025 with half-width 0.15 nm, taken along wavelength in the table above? 0.19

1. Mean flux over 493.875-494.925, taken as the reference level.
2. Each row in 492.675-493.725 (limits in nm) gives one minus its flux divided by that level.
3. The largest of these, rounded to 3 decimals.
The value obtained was 0.105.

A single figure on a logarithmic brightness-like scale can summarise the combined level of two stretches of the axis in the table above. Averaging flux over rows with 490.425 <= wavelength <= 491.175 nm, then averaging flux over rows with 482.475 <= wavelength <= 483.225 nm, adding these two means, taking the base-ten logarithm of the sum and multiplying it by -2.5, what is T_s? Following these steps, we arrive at -3.79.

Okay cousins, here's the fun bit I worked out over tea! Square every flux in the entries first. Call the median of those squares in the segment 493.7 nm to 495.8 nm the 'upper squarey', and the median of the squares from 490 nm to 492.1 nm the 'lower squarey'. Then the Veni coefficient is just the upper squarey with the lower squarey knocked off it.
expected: 20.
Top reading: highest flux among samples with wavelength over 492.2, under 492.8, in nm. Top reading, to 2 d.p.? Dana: 16.52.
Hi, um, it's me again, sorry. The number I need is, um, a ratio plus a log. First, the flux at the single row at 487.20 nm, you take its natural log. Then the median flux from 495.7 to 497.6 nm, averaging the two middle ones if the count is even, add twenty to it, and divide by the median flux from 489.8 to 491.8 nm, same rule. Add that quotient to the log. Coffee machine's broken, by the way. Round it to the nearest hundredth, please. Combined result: 4.88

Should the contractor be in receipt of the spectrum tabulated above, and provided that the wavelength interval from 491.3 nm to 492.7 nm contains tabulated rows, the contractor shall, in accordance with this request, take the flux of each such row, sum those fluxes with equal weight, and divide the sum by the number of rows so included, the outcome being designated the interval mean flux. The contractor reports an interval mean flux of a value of 15.6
